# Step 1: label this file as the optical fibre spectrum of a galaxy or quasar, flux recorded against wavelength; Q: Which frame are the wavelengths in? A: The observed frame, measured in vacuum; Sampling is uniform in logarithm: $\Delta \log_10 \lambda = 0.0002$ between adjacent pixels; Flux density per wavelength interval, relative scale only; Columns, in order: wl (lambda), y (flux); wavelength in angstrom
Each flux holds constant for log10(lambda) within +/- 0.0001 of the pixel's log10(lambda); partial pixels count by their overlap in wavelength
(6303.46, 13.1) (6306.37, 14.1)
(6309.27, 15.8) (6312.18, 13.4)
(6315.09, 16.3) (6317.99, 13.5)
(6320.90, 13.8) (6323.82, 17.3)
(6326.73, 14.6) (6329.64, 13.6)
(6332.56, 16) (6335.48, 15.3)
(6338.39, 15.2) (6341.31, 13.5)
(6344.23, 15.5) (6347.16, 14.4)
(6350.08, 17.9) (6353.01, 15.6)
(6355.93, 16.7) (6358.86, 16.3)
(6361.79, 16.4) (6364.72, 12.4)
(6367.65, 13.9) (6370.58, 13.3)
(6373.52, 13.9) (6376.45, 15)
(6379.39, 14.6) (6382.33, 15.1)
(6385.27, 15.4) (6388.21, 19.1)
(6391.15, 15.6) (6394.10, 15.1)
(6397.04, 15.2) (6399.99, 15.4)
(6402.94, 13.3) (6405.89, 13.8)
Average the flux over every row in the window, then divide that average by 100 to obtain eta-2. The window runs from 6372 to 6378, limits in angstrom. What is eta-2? 0.144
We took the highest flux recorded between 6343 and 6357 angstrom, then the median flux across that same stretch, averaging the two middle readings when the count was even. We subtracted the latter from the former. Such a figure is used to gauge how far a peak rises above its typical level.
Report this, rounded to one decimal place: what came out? 2.3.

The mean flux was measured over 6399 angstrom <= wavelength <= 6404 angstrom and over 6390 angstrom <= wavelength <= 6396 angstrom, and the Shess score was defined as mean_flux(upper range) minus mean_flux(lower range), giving -1.0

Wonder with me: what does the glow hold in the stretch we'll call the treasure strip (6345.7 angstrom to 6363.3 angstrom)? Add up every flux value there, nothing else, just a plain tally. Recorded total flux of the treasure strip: 97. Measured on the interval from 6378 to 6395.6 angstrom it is 95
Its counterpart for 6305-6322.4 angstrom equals 87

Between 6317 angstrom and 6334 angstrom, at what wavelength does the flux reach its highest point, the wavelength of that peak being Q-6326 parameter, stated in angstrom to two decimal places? 6323.82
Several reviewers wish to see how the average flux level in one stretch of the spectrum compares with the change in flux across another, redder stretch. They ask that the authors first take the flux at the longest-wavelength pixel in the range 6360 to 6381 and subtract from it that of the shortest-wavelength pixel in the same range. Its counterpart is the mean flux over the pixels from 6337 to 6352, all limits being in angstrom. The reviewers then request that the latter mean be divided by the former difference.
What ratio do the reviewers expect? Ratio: -9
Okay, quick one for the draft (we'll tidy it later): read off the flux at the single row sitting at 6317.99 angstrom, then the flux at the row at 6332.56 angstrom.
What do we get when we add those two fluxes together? 29.5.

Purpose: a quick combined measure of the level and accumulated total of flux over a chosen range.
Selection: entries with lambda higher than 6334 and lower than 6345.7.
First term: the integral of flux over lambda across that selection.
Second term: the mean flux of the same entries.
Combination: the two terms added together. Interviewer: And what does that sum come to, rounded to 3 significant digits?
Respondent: 189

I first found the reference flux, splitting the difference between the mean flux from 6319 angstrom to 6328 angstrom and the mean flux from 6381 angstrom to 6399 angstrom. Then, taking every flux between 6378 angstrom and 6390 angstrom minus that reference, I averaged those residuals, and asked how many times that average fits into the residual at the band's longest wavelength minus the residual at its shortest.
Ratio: 9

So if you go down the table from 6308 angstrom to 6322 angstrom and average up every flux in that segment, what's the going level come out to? 14.6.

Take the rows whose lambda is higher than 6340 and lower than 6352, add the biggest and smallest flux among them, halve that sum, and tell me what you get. 15.7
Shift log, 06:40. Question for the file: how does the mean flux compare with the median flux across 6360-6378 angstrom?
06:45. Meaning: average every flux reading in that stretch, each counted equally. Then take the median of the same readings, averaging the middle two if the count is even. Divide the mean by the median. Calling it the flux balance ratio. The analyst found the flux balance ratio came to 1.02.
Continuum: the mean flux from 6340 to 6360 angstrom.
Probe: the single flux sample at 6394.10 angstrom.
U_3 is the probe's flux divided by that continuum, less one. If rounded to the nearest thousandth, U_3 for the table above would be -0.038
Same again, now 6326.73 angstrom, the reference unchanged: -0.070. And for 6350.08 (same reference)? 0.140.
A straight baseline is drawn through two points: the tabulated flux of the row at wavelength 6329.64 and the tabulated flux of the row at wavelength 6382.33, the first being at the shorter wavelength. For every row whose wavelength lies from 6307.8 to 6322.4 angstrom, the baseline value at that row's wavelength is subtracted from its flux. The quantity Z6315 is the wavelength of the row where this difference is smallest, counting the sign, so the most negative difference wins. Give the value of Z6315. 6317.99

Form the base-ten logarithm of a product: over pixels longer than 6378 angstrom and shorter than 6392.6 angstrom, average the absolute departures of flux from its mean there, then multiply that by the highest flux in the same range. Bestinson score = 1.38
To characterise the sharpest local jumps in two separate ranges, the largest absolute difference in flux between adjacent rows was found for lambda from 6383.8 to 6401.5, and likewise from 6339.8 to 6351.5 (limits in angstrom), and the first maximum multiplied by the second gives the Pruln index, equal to 13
